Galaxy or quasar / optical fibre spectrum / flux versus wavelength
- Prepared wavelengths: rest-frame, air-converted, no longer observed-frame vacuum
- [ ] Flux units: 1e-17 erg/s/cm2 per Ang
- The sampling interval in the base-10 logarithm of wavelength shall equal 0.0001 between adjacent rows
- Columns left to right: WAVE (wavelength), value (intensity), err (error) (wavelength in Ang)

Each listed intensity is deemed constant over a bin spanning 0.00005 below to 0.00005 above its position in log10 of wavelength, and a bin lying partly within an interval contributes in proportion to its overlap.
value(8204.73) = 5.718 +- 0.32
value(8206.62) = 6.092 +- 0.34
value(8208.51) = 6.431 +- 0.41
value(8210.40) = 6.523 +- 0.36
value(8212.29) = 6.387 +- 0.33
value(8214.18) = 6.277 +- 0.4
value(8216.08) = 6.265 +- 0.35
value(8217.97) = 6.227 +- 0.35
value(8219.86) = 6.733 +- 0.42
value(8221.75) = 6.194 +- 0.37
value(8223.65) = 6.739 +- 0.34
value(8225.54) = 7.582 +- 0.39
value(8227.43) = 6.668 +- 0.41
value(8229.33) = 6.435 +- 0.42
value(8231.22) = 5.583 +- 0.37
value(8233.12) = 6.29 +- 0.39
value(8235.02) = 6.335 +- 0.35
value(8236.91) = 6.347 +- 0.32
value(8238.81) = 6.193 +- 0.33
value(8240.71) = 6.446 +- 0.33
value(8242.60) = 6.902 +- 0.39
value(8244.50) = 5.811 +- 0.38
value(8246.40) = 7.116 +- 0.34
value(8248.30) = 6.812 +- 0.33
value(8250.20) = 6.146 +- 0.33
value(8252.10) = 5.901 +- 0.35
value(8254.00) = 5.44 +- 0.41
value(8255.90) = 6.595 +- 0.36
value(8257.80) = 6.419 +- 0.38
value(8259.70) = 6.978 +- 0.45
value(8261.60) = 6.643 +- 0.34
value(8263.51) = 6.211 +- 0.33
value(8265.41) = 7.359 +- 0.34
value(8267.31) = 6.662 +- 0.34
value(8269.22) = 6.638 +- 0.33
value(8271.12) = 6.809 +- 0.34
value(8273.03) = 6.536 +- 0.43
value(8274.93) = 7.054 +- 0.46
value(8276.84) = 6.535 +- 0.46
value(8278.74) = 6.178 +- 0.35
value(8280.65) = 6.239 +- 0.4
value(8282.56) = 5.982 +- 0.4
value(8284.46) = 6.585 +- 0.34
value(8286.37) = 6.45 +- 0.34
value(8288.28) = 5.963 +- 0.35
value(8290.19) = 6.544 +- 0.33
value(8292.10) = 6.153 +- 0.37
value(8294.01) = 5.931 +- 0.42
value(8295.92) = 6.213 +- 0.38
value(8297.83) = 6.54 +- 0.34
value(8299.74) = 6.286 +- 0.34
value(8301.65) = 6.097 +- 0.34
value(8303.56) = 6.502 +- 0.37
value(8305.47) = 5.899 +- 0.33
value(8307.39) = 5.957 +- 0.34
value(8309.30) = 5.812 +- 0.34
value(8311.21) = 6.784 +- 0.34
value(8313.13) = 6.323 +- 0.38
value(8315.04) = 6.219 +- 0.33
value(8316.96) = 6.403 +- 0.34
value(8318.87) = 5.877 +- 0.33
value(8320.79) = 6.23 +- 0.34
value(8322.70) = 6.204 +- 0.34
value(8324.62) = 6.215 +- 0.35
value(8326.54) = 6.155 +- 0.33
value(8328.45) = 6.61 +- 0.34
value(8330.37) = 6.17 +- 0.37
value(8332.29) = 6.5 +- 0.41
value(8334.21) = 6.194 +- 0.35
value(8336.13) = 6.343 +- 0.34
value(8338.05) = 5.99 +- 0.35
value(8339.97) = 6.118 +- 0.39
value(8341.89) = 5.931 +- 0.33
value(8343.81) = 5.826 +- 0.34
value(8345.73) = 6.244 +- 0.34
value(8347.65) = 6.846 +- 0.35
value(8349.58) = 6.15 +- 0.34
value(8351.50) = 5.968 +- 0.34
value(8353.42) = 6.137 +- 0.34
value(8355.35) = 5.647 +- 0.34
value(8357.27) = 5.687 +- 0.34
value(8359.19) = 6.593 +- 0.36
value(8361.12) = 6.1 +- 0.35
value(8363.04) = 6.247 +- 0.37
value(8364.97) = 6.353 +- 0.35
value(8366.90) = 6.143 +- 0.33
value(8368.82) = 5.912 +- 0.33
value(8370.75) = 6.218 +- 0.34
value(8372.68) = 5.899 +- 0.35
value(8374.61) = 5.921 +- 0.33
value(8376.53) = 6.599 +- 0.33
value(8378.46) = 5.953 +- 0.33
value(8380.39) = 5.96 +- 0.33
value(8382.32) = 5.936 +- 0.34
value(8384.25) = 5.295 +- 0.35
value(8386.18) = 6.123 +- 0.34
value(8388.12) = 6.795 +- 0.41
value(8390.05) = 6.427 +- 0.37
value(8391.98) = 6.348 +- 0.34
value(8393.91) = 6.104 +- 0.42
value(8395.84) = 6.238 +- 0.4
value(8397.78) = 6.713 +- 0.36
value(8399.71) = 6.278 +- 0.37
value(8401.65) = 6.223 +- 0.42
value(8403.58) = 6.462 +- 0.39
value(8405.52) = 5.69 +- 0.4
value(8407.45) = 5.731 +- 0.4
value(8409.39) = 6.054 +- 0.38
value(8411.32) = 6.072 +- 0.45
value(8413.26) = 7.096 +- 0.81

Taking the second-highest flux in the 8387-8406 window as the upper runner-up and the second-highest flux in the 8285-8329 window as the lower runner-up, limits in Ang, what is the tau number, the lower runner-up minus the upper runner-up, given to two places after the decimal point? -0.10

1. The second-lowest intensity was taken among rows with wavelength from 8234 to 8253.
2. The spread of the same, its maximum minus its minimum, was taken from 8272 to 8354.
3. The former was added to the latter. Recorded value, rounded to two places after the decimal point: 7.14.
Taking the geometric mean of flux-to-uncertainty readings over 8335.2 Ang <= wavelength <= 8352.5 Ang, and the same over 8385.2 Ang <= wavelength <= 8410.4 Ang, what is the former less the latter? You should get 1.5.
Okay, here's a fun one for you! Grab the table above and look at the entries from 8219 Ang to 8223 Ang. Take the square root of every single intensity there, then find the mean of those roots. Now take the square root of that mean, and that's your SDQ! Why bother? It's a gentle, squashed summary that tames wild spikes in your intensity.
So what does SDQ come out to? 1.59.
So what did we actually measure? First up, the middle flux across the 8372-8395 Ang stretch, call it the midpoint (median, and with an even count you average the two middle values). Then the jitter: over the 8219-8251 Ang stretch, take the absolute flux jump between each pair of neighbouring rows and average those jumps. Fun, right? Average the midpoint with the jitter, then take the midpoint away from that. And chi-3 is -2.74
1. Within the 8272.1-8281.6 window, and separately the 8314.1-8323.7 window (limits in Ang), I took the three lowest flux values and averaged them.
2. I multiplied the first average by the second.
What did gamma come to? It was 39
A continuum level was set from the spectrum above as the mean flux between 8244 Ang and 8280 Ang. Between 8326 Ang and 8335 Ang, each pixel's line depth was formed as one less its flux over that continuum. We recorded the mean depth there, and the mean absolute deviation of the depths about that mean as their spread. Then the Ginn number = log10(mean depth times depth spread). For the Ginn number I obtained -3.1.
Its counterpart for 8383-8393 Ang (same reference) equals -2.5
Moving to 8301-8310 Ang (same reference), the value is -2.7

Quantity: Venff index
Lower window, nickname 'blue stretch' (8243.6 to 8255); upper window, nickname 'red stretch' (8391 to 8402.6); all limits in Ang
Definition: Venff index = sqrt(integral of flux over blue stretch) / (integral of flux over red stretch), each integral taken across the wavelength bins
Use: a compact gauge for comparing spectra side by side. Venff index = 0.115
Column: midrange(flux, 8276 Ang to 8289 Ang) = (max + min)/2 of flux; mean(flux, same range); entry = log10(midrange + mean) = 1.099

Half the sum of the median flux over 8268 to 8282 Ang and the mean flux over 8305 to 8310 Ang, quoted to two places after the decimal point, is 6.21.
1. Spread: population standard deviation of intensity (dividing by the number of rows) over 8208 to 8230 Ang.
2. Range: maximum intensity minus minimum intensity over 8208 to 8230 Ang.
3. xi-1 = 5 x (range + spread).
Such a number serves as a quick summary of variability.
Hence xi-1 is 8.8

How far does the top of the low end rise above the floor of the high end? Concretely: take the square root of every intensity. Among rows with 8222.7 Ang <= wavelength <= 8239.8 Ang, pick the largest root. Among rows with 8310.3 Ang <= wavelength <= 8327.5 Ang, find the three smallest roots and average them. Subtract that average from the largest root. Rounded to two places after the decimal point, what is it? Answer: 0.29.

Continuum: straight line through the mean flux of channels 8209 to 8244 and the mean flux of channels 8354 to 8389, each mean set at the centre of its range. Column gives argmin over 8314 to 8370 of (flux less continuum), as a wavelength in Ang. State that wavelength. 8355.35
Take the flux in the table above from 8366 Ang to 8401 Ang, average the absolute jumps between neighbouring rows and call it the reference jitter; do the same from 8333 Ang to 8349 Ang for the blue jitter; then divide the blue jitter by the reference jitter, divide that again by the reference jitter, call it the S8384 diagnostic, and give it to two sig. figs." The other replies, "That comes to 2.1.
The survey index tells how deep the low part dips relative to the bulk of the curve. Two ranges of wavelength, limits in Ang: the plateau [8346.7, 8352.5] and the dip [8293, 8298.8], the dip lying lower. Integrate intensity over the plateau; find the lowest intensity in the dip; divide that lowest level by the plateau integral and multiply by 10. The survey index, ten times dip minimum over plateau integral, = 1.6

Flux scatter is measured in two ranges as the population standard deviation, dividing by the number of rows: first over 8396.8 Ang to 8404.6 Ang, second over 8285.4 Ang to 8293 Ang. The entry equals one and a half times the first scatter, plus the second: 0.52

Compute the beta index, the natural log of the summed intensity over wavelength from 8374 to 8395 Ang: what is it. 4.21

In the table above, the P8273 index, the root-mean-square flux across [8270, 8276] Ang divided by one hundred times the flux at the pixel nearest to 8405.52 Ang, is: 0.0120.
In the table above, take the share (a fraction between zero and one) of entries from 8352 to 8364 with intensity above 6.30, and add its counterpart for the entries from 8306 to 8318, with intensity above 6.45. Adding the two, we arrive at 0.33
